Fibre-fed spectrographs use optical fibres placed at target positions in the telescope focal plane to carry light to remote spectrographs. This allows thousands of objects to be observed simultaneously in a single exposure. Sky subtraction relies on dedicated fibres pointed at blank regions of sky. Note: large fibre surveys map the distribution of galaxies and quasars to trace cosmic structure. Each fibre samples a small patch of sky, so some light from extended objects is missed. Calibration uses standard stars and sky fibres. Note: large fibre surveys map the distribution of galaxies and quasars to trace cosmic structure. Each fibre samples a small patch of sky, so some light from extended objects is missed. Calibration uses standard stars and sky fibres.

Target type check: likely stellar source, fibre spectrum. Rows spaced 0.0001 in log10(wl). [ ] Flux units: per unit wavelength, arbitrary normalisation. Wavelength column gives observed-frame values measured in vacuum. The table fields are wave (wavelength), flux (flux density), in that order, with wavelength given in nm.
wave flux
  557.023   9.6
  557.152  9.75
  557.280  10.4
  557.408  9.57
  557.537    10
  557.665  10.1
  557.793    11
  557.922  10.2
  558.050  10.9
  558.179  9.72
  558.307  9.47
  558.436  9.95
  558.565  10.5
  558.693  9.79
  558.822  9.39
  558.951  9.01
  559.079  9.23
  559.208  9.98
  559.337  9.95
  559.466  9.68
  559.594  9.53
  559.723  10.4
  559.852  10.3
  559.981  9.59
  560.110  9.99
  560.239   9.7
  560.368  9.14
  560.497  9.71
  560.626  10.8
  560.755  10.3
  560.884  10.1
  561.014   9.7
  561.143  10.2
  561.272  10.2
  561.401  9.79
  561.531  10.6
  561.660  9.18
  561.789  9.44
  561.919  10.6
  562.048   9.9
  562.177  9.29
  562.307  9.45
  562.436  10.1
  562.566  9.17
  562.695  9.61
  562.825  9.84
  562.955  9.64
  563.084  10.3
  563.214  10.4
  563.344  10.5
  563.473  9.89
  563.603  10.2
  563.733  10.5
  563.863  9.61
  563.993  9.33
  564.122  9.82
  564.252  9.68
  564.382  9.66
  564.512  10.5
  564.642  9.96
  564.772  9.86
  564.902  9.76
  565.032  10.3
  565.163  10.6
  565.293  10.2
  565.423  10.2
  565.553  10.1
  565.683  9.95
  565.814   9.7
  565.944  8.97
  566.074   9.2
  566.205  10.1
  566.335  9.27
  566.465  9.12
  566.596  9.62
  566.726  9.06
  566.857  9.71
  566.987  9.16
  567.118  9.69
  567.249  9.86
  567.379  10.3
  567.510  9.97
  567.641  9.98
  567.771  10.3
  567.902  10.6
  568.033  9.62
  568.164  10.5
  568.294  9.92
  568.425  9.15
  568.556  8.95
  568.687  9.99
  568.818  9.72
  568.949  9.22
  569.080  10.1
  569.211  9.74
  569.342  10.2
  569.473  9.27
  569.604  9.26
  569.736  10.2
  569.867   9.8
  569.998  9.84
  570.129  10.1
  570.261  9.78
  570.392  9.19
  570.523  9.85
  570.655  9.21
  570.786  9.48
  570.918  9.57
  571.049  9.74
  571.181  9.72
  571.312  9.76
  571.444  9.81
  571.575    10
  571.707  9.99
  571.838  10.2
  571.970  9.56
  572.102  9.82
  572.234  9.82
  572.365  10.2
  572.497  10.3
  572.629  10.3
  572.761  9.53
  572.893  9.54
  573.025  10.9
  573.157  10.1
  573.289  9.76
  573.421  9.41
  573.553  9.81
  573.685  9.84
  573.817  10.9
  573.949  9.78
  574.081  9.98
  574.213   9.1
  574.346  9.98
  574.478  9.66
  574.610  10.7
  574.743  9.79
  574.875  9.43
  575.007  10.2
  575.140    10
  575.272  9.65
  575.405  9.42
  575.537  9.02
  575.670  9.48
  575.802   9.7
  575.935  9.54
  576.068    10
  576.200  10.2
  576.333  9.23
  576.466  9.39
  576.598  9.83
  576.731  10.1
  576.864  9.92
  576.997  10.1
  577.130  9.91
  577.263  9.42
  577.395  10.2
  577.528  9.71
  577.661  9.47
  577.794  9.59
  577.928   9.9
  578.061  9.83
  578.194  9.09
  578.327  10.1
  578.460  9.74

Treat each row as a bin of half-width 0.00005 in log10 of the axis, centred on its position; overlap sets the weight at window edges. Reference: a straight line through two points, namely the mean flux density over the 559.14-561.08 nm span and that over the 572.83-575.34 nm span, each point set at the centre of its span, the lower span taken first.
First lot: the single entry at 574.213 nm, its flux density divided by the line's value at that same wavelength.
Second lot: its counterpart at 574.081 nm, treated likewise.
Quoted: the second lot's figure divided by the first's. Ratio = 1.10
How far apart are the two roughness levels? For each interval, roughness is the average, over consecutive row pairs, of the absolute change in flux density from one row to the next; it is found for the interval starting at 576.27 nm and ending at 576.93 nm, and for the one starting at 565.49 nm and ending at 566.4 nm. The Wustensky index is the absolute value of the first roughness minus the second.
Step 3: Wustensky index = 0.25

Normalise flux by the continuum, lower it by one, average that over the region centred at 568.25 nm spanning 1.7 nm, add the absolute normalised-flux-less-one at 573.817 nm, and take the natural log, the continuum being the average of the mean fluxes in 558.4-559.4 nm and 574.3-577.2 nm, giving -2.1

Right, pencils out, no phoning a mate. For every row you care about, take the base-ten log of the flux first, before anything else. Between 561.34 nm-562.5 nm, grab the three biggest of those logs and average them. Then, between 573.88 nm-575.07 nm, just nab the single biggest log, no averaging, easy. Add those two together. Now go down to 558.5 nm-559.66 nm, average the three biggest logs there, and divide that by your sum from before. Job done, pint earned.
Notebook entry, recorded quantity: 0.491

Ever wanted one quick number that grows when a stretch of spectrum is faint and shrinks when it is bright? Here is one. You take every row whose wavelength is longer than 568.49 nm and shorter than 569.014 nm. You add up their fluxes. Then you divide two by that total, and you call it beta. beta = 0.053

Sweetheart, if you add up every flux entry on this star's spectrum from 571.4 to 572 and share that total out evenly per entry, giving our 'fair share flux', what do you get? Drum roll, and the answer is 9.9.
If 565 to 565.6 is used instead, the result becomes 10.3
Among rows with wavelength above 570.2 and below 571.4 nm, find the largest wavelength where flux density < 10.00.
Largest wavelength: 571.312 nm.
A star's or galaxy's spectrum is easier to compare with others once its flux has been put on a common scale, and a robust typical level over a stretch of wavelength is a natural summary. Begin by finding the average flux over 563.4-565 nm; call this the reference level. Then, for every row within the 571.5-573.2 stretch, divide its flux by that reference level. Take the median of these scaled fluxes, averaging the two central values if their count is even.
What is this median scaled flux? 1.01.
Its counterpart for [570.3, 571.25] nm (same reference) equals 0.97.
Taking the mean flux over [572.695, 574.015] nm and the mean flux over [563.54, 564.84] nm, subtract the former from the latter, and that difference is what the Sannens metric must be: -0.05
